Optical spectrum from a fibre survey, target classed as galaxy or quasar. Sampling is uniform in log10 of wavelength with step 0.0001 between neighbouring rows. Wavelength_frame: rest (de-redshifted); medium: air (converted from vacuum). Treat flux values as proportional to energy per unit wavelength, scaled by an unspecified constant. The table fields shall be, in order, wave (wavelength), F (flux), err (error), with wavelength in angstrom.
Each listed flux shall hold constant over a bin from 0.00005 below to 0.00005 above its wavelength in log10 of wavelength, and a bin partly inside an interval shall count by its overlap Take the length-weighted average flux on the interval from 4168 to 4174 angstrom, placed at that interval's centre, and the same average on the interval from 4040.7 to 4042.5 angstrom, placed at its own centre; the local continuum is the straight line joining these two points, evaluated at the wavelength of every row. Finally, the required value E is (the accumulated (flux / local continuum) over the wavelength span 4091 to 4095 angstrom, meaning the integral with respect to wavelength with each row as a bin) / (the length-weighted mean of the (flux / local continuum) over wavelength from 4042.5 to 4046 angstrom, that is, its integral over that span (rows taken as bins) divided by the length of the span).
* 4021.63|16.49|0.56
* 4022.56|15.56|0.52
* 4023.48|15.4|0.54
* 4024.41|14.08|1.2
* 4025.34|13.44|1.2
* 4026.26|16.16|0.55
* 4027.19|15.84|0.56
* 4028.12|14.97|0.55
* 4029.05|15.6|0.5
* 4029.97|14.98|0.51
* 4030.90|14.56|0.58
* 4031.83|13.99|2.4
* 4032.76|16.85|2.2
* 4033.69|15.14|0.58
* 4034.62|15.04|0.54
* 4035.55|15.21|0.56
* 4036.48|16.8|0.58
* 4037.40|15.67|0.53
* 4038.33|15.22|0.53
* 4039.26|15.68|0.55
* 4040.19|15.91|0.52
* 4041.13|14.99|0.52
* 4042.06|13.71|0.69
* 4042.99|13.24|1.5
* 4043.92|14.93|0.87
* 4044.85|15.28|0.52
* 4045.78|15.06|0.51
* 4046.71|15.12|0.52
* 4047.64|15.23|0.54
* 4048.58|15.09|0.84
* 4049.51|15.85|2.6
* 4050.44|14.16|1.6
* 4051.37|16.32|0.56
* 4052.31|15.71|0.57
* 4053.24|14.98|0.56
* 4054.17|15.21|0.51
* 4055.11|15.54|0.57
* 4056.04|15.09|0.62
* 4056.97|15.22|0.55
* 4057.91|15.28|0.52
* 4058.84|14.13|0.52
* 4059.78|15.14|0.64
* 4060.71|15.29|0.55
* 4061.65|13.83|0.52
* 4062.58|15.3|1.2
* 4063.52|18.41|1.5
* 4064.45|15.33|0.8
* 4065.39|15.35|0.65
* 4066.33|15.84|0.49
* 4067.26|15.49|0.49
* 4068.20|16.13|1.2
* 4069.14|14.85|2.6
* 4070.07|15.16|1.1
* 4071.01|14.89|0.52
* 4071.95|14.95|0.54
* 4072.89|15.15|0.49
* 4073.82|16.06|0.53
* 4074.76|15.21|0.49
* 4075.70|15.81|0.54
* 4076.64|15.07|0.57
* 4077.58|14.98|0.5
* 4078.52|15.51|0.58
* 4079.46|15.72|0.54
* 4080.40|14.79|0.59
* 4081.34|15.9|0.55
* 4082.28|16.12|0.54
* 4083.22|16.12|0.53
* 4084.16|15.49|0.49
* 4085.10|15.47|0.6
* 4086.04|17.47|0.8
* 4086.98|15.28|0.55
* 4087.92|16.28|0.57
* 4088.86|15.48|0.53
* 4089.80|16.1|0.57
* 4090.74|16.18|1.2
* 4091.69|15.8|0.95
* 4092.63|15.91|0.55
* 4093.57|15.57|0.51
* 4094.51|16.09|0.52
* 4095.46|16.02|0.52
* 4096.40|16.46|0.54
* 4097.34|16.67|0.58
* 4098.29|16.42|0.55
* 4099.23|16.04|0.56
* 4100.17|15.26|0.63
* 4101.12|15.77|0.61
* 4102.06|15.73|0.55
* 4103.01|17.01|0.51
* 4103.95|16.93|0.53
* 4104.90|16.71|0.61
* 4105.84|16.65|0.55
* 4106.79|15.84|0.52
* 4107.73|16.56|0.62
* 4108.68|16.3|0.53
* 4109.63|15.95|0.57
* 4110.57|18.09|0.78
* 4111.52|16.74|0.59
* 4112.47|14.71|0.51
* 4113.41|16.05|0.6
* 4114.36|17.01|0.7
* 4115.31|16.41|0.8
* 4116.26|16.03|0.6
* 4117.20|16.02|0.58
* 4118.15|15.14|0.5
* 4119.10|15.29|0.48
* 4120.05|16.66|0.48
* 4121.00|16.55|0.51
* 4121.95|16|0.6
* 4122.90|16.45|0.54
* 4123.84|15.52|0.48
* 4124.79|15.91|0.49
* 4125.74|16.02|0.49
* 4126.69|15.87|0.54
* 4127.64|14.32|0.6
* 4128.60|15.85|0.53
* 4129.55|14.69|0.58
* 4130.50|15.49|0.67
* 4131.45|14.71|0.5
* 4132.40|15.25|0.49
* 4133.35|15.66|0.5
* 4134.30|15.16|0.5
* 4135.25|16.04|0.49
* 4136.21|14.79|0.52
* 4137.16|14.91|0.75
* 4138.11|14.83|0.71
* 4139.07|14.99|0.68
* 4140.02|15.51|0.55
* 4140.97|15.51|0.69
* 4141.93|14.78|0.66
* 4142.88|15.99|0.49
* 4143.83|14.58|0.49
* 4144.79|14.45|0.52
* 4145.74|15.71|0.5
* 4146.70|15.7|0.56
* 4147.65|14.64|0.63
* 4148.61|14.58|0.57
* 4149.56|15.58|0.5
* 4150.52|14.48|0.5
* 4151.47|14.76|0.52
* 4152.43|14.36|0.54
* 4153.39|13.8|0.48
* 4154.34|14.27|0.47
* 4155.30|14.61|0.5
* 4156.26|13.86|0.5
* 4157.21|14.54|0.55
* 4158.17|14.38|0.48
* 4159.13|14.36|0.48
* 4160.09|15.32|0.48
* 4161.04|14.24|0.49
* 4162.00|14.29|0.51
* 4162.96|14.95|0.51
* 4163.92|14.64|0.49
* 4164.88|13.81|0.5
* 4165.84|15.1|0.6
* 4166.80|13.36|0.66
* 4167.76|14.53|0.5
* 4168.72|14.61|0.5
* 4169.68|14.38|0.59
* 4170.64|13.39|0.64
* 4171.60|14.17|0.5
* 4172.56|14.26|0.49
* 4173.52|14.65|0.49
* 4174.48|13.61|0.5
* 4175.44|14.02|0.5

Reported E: 4.34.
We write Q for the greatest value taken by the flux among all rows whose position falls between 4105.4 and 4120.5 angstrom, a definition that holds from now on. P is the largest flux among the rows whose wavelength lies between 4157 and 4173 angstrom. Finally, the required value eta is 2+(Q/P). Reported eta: 3.18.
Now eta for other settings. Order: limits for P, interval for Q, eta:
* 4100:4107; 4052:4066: 3.08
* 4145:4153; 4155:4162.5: 2.98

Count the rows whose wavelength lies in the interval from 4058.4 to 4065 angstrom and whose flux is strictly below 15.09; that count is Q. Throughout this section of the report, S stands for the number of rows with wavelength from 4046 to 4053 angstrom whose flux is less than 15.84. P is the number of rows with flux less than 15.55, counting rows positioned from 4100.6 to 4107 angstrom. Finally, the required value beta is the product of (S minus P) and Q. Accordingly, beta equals 10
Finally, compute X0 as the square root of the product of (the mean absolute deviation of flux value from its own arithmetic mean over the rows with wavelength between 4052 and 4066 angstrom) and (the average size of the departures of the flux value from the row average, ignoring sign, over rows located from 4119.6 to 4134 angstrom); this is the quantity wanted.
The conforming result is 0.52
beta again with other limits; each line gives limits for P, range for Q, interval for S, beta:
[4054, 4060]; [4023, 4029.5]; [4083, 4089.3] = -9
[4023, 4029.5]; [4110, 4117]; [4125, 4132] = 0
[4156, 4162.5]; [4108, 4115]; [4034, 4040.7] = -2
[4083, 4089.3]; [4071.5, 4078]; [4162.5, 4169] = 9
